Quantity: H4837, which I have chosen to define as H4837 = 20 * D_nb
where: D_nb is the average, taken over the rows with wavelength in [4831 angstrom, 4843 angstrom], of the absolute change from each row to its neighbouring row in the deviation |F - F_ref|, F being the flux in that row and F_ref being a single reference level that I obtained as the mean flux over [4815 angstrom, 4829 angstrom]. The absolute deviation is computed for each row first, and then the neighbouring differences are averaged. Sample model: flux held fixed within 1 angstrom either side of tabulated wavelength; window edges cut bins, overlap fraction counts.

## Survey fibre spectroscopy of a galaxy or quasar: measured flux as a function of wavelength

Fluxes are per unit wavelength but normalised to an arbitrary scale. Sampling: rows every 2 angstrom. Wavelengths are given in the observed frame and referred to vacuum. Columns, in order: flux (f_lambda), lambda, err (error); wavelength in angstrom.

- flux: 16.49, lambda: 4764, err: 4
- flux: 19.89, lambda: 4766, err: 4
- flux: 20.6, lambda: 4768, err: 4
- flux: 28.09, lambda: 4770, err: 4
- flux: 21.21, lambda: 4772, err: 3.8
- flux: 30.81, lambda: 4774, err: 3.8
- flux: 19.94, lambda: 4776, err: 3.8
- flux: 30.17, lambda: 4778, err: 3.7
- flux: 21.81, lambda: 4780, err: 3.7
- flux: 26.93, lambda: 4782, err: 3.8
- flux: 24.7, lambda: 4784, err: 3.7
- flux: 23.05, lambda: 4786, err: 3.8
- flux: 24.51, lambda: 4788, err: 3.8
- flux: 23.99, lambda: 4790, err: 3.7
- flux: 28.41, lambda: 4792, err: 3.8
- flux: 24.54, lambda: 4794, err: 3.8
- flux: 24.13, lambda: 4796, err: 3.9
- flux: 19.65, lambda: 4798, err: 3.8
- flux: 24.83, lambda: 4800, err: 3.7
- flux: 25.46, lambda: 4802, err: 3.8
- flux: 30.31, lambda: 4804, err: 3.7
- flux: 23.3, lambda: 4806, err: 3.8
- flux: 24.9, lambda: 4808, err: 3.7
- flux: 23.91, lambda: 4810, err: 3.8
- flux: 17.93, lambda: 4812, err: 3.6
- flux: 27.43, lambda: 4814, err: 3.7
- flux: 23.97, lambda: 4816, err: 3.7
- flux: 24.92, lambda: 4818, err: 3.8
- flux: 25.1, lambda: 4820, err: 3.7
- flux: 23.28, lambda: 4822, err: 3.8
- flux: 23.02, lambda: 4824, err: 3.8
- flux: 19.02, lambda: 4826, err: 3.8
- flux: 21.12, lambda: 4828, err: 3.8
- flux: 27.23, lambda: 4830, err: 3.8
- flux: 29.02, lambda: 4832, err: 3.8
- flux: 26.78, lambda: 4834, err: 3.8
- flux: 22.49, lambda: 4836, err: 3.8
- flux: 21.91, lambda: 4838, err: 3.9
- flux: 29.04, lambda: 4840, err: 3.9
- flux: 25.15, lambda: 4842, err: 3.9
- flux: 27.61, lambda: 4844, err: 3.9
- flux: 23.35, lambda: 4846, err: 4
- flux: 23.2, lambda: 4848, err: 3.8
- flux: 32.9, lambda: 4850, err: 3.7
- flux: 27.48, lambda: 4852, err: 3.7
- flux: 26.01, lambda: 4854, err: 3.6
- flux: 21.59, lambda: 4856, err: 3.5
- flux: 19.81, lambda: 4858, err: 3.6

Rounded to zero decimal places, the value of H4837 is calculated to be 61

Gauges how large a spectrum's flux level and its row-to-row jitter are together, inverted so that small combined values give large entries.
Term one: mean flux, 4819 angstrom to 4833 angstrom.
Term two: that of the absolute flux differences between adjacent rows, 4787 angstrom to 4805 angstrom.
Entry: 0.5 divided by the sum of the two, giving 0.0185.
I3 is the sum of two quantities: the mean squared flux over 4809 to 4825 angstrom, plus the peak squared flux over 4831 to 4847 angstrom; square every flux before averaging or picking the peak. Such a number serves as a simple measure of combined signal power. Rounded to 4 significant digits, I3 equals 1411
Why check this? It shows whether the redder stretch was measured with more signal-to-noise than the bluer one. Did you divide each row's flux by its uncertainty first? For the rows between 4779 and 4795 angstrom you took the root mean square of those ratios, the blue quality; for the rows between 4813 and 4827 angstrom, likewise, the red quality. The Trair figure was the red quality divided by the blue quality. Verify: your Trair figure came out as 0.97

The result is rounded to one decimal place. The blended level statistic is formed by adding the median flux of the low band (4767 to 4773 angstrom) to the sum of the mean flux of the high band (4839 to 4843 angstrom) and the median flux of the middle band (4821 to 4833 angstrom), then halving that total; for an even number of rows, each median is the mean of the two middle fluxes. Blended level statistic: 35.7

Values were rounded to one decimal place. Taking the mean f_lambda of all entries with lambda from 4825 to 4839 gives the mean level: 23.9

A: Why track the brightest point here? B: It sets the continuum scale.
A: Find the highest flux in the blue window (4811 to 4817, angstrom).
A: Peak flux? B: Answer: 27.43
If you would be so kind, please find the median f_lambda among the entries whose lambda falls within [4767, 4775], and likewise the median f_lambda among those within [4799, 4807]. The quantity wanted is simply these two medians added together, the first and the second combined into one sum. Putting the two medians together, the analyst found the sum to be 49.8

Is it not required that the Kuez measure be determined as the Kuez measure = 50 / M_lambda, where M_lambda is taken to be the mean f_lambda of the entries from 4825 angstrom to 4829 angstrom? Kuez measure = 2.49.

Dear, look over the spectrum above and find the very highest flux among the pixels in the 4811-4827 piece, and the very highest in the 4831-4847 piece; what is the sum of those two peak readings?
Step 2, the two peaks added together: 56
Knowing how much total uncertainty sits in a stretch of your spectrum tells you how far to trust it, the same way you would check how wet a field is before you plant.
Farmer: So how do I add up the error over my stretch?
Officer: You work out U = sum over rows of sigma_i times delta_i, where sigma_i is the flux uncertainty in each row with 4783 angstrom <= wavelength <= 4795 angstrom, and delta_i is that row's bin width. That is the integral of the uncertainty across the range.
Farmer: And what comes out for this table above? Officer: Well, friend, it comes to 45.2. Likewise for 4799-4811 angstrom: 45.0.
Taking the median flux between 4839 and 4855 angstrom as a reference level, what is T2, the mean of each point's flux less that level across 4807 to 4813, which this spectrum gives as -4.5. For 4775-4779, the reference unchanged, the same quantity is -1.7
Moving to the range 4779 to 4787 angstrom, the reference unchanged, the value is -2.6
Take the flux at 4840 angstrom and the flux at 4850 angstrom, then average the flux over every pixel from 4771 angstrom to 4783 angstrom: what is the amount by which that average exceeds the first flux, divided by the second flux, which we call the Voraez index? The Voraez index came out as -0.12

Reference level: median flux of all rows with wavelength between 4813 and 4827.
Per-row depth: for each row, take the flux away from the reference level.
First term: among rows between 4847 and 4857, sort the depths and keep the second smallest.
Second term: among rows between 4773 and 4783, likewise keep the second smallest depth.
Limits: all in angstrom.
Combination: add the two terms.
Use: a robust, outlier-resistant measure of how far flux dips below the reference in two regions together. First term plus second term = -10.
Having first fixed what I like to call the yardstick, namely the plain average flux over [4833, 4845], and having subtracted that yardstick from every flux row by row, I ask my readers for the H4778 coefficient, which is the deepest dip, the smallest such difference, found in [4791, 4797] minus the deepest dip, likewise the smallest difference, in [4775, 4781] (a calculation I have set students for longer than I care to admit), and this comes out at 4.2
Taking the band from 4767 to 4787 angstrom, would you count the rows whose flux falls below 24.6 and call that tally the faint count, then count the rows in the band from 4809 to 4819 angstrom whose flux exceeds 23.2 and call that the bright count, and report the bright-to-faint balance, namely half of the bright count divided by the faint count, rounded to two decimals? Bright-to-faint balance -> 0.40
